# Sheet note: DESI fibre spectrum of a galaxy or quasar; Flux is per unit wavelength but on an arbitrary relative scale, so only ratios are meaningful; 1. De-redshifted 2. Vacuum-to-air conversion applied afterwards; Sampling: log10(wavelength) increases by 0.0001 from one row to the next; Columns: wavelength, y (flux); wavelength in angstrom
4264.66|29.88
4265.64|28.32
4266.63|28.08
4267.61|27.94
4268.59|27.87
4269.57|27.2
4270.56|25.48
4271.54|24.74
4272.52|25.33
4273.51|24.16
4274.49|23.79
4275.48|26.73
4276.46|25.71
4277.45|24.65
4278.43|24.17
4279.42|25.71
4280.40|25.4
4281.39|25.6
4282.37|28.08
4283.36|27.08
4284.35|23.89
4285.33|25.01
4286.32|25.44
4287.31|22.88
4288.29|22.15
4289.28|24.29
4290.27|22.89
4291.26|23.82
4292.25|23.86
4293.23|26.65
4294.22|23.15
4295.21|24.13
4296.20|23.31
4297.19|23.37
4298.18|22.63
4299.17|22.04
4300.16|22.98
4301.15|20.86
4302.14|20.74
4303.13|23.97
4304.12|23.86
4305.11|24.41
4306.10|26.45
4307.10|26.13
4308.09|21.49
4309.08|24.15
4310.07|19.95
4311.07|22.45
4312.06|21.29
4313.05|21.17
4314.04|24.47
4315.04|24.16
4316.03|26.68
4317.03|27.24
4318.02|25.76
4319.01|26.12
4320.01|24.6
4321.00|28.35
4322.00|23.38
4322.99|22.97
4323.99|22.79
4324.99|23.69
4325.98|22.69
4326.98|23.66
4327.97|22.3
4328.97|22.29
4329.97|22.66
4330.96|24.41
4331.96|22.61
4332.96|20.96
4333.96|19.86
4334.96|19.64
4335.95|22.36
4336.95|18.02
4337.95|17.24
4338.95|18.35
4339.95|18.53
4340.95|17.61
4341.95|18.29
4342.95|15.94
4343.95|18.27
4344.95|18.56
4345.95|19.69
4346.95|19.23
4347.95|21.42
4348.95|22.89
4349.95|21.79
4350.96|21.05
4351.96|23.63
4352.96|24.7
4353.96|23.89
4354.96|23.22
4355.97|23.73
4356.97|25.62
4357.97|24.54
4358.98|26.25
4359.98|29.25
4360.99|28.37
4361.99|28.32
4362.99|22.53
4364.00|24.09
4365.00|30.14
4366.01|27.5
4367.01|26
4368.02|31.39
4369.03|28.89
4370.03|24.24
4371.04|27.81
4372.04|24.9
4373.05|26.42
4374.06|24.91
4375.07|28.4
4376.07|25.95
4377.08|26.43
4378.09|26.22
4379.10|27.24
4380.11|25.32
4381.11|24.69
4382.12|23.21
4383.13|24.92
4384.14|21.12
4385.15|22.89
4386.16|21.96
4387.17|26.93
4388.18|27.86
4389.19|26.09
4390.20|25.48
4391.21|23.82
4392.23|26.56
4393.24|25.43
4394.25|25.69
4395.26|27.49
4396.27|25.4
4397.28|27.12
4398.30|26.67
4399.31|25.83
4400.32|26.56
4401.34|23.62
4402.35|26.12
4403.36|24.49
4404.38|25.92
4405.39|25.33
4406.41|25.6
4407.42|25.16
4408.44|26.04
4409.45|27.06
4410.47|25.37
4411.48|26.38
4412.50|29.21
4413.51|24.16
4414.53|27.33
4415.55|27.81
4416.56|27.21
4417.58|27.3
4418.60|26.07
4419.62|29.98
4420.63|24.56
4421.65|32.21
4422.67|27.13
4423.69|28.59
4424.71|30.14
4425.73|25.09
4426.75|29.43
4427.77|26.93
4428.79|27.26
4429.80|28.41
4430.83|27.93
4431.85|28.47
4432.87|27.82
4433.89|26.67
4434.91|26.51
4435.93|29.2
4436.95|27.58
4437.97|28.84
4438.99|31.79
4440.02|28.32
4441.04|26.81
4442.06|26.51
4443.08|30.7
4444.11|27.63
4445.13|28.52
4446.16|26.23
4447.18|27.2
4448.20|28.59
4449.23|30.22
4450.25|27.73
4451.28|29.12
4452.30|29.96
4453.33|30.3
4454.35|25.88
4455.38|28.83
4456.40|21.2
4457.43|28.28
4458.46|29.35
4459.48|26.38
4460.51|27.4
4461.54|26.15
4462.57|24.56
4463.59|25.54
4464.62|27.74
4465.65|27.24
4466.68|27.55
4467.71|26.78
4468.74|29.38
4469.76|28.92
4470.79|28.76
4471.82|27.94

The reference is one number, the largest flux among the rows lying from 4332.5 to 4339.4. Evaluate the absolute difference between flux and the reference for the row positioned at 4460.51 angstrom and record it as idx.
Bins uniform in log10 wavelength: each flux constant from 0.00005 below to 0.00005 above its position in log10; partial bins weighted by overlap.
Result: 5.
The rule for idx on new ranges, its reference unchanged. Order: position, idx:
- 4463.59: 3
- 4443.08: 8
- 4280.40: 3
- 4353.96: 2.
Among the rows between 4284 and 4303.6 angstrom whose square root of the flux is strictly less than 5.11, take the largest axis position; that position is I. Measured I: 4303.13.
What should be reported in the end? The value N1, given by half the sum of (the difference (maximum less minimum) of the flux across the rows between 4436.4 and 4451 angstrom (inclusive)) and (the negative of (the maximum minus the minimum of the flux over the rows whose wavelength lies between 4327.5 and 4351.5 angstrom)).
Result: -1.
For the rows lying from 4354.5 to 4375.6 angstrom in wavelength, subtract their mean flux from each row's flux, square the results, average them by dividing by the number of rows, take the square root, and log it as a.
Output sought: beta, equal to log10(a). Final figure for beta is 0.38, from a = 2.4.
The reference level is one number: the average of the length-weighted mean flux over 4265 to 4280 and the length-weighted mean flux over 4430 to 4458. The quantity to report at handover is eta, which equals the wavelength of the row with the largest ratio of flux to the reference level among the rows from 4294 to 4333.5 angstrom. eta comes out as 4321.00 angstrom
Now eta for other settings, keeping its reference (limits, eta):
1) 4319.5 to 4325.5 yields 4321.00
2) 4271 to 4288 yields 4282.37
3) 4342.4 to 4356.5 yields 4352.96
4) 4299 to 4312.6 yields 4306.10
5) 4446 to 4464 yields 4453.33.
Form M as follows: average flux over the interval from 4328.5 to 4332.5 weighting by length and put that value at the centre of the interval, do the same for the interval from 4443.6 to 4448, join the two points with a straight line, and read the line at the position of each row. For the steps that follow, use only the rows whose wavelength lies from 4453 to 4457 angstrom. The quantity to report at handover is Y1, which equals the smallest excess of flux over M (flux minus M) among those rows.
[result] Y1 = -6.7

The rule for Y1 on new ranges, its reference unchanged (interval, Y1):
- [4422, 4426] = -1.6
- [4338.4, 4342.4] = -5.8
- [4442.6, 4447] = -1.3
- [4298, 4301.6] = -1.0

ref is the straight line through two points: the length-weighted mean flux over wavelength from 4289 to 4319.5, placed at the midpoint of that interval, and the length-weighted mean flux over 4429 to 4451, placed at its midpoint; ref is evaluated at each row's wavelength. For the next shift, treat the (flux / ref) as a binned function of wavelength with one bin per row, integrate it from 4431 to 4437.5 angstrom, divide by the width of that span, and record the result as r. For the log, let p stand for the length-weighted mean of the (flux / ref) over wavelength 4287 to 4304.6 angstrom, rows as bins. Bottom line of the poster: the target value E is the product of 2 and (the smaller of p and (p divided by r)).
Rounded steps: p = 0.99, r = 0.992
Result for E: 1.98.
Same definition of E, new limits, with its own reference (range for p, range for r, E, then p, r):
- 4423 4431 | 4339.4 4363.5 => 2.01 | 1.01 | 0.885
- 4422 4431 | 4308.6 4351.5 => 2.01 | 1.01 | 0.891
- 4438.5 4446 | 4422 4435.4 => 2.01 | 1.01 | 0.999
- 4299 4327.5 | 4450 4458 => 1.98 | 0.99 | 0.966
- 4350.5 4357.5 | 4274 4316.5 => 1.83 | 0.94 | 1.026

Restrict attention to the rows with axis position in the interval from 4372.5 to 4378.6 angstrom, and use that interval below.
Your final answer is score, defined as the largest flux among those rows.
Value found 28.4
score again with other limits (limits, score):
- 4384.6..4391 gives 27.86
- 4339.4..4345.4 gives 18.56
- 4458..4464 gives 29.35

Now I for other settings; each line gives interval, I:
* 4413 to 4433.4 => 4425.73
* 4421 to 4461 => 4456.40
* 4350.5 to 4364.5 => 4364.00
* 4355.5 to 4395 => 4394.25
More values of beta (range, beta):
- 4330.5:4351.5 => 0.33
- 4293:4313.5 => 0.26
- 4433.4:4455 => 0.21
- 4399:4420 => 0.17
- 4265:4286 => 0.17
